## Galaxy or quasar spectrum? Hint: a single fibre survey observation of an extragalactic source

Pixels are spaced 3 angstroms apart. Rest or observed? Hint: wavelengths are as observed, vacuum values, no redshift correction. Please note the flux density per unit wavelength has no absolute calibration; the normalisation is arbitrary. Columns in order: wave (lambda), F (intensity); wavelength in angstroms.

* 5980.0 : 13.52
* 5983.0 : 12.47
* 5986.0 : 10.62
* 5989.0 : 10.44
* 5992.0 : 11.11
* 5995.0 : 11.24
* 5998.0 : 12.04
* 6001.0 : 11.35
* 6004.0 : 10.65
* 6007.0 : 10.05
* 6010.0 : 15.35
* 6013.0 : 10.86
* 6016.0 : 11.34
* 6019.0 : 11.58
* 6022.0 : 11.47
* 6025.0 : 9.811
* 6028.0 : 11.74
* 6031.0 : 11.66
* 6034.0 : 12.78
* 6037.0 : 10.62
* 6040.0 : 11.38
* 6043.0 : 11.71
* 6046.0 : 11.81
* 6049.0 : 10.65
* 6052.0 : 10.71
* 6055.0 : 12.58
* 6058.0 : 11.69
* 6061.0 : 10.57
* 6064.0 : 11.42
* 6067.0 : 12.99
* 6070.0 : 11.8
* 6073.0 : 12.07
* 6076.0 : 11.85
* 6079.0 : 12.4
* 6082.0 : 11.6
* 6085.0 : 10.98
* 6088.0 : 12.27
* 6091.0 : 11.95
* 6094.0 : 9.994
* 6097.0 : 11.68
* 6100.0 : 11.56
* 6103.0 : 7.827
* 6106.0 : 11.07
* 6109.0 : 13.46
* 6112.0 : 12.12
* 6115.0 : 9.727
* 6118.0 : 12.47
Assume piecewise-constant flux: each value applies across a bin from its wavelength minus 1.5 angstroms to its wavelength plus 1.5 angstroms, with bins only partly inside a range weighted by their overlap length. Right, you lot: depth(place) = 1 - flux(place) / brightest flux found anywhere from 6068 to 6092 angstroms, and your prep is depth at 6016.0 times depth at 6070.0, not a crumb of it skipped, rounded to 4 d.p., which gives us 0.0041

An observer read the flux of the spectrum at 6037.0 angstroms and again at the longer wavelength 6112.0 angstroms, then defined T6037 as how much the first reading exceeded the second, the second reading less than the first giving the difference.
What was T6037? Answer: -1.5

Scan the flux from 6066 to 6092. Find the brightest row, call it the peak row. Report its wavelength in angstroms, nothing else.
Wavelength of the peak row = 6067.0 angstroms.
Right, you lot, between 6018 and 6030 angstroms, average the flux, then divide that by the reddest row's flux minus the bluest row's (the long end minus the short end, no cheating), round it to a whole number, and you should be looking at 70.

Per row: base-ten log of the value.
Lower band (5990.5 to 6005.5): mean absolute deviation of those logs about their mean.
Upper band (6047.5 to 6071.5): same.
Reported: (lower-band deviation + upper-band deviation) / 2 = 0.020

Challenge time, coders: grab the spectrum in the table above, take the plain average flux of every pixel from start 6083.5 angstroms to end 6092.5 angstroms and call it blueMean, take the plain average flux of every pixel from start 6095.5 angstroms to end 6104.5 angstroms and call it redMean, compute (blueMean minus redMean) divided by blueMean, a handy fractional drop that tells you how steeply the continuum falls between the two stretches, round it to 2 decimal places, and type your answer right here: 0.12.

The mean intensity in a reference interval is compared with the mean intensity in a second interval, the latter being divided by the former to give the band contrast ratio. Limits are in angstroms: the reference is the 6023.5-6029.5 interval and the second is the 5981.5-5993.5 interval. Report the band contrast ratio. 1.04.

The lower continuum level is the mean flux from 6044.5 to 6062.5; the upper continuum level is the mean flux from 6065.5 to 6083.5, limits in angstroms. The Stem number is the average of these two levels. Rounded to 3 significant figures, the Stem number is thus 11.7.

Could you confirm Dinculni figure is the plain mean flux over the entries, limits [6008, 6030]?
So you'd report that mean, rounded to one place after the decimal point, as 11.7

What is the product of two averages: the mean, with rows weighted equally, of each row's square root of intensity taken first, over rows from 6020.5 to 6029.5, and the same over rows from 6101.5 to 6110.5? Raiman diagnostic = 10.8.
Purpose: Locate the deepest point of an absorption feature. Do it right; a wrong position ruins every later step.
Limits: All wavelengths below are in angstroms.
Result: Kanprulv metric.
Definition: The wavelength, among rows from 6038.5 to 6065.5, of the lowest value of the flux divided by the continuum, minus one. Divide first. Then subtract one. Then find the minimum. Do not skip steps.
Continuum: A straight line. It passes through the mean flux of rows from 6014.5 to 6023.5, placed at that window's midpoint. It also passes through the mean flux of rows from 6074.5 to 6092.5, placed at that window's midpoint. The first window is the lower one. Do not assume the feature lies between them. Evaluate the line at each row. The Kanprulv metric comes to 6061.0 angstroms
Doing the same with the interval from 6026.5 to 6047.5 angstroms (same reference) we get 6037.0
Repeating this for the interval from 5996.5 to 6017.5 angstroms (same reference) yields 6007.0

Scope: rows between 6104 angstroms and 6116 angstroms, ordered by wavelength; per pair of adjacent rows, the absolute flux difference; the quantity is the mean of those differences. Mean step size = 2.0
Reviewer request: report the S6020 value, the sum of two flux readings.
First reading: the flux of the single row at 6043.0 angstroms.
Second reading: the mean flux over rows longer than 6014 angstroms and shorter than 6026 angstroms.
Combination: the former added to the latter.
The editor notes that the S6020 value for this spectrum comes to 22.8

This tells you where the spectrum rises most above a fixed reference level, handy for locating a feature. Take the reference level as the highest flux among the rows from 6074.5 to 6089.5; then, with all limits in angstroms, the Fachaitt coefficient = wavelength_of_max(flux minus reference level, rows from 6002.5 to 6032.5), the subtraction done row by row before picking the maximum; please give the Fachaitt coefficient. 6010.0 angstroms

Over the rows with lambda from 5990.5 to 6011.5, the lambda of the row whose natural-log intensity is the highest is 6010.0 angstroms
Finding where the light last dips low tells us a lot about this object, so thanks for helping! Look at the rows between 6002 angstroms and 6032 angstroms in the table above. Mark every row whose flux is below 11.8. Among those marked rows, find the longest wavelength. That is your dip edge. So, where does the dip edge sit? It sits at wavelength 6031.0 angstroms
